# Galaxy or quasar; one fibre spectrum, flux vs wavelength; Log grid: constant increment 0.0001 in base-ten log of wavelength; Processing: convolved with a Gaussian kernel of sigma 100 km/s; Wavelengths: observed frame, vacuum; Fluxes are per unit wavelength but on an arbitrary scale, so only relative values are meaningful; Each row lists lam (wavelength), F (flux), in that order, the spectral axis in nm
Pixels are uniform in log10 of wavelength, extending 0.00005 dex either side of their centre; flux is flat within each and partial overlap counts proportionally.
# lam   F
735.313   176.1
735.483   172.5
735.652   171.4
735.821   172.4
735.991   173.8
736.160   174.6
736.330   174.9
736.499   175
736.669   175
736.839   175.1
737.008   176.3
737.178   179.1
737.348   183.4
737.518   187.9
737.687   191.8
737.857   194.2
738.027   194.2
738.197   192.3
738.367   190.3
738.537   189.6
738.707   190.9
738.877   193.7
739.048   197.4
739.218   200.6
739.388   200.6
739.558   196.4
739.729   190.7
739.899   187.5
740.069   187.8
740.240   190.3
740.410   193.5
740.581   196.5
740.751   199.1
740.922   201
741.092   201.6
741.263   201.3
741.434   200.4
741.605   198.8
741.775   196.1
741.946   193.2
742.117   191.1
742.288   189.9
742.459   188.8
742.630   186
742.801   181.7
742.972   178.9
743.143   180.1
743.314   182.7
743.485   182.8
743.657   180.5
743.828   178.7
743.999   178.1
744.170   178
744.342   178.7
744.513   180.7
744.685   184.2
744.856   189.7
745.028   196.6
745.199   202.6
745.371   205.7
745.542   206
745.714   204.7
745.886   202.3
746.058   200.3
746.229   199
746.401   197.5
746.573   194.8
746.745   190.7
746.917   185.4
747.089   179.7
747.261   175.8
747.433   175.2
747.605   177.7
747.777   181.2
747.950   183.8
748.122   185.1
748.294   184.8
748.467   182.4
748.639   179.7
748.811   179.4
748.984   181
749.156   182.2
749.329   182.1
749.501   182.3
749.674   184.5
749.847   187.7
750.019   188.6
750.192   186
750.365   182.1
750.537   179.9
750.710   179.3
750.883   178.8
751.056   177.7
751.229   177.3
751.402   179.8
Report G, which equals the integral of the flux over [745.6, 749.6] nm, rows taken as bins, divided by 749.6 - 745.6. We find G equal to 186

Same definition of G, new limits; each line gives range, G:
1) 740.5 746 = 191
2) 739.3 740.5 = 192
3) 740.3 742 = 198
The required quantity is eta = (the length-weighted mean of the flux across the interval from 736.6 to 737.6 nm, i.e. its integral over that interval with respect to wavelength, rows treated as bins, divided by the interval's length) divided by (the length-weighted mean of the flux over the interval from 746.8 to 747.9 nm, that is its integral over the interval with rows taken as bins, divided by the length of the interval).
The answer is 1.00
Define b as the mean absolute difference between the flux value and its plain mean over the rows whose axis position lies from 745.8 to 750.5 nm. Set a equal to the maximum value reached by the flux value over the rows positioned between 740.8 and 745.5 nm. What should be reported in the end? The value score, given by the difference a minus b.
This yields 200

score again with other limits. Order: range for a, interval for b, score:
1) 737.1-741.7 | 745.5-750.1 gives 194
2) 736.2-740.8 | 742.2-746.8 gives 192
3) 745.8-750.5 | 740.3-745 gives 195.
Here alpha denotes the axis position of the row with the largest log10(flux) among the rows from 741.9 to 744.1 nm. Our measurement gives 741.946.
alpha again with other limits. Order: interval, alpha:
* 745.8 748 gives 745.886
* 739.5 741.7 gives 741.092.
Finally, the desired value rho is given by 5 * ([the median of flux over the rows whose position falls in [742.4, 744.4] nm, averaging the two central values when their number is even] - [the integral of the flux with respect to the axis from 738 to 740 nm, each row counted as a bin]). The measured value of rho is -1035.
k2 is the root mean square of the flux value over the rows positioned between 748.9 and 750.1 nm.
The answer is 184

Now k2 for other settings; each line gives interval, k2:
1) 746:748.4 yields 187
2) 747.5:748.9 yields 182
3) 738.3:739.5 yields 195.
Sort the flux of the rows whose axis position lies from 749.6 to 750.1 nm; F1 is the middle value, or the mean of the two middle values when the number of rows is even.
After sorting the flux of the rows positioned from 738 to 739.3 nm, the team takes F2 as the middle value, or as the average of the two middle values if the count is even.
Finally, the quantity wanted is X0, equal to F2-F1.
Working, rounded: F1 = 188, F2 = 193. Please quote 5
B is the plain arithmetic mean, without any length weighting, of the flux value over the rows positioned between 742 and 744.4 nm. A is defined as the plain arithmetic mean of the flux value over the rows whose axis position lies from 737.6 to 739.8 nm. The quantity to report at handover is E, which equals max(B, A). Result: 194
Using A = 194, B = 183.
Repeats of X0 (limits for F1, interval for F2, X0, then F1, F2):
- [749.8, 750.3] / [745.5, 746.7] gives 13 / 188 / 200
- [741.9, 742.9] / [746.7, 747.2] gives -4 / 189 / 185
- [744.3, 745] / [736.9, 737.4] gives -3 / 182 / 179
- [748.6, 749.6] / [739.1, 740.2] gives 12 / 182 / 194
